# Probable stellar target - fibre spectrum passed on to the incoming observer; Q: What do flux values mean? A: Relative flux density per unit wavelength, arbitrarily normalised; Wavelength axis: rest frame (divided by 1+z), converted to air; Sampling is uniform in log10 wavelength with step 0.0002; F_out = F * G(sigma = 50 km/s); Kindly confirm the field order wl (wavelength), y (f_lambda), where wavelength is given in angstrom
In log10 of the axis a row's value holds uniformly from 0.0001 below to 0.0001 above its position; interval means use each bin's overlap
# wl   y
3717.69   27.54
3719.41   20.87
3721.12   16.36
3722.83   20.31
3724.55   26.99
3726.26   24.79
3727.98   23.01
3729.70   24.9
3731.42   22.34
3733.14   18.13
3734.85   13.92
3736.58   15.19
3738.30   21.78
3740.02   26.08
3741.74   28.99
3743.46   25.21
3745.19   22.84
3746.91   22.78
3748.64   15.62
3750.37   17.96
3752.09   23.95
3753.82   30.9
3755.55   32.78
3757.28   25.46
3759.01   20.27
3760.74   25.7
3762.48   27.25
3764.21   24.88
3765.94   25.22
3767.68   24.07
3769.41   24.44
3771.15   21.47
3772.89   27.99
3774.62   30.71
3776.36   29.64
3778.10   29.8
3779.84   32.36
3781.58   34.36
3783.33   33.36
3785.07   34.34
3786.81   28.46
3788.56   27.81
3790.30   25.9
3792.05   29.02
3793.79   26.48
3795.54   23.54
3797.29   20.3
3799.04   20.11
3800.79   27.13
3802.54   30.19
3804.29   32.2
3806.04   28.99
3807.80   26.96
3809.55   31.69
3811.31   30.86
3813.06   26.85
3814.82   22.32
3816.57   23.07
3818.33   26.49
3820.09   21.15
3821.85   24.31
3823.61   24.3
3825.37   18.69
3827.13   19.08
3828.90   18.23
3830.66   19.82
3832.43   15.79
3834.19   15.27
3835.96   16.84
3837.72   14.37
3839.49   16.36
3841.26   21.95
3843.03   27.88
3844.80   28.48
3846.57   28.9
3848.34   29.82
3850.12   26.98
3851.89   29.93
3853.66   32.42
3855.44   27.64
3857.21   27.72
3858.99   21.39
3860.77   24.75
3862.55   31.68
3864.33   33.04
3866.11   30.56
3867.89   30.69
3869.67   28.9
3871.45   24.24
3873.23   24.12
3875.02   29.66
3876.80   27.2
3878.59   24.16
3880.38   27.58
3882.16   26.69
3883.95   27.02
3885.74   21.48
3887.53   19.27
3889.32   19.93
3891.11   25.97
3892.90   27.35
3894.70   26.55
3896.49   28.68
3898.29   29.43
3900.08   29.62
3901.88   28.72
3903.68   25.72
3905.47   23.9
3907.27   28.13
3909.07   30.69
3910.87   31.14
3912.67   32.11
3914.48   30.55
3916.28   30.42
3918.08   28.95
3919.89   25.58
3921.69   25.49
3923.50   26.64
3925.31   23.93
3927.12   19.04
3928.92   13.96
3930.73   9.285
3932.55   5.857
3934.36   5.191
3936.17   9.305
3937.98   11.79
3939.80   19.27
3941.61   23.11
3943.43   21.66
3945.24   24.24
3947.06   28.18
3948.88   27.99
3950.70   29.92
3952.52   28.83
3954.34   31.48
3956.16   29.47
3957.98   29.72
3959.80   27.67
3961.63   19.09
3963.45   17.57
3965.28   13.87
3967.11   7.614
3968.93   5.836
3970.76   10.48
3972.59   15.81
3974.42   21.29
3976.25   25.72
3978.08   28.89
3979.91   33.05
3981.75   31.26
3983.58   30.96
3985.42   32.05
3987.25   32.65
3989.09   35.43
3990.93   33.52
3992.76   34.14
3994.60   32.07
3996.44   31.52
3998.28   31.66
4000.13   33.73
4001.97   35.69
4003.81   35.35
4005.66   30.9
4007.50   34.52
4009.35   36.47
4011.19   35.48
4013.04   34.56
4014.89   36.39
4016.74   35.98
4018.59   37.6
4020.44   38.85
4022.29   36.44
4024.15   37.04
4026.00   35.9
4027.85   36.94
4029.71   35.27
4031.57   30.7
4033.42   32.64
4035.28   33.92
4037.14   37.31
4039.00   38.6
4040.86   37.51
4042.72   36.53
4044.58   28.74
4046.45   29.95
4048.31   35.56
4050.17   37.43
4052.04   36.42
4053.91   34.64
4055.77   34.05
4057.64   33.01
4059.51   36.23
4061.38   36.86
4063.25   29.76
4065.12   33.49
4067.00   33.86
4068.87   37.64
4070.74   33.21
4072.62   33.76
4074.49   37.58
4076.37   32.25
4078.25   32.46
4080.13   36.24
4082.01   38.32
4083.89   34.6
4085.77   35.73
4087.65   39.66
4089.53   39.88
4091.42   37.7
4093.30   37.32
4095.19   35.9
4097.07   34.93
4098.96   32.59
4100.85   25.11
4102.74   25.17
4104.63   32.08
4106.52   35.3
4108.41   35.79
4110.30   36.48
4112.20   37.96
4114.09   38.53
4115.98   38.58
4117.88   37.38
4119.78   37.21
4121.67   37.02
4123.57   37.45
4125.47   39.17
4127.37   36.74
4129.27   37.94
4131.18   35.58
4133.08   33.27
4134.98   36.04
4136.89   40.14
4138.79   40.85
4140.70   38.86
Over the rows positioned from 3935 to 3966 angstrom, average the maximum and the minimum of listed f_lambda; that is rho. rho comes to 20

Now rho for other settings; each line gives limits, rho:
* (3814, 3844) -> 21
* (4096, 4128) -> 32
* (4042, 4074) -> 33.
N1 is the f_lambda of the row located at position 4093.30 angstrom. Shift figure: 37.32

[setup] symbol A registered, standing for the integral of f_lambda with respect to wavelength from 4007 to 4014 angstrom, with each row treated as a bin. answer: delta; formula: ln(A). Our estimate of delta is 5.5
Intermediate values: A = 247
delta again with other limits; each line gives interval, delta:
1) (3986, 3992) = 5.3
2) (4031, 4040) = 5.7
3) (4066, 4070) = 5.0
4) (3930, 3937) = 3.9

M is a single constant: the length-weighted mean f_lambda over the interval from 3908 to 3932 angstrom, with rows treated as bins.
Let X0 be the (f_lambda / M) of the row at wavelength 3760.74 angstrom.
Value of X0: 1.03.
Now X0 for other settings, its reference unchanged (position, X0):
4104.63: 1.29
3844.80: 1.14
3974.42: 0.85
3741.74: 1.16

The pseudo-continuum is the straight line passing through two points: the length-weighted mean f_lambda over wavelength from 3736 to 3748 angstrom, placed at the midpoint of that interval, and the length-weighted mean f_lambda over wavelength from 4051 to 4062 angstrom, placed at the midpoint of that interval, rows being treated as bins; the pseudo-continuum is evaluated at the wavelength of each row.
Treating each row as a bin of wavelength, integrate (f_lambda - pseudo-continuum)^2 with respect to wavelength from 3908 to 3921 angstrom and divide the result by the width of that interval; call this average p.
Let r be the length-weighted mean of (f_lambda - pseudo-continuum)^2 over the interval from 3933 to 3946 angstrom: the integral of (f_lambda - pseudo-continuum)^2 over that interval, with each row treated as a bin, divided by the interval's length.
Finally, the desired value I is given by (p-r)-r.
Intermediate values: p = 5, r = 269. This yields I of -533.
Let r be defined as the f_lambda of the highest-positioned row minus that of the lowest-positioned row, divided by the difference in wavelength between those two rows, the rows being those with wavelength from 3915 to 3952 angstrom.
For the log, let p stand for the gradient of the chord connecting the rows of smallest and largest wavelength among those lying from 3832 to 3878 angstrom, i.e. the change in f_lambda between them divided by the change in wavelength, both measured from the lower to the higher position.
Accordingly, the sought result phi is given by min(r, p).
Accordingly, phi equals 0.0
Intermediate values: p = 0.26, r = -0.01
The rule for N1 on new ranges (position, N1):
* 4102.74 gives 25.17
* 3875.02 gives 29.66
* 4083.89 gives 34.6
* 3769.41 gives 24.44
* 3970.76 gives 10.48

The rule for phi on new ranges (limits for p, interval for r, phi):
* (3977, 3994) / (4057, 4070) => 0.4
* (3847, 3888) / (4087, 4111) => -0.3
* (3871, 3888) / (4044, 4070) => -0.3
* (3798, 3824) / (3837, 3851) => 0.2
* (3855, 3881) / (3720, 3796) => 0.0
